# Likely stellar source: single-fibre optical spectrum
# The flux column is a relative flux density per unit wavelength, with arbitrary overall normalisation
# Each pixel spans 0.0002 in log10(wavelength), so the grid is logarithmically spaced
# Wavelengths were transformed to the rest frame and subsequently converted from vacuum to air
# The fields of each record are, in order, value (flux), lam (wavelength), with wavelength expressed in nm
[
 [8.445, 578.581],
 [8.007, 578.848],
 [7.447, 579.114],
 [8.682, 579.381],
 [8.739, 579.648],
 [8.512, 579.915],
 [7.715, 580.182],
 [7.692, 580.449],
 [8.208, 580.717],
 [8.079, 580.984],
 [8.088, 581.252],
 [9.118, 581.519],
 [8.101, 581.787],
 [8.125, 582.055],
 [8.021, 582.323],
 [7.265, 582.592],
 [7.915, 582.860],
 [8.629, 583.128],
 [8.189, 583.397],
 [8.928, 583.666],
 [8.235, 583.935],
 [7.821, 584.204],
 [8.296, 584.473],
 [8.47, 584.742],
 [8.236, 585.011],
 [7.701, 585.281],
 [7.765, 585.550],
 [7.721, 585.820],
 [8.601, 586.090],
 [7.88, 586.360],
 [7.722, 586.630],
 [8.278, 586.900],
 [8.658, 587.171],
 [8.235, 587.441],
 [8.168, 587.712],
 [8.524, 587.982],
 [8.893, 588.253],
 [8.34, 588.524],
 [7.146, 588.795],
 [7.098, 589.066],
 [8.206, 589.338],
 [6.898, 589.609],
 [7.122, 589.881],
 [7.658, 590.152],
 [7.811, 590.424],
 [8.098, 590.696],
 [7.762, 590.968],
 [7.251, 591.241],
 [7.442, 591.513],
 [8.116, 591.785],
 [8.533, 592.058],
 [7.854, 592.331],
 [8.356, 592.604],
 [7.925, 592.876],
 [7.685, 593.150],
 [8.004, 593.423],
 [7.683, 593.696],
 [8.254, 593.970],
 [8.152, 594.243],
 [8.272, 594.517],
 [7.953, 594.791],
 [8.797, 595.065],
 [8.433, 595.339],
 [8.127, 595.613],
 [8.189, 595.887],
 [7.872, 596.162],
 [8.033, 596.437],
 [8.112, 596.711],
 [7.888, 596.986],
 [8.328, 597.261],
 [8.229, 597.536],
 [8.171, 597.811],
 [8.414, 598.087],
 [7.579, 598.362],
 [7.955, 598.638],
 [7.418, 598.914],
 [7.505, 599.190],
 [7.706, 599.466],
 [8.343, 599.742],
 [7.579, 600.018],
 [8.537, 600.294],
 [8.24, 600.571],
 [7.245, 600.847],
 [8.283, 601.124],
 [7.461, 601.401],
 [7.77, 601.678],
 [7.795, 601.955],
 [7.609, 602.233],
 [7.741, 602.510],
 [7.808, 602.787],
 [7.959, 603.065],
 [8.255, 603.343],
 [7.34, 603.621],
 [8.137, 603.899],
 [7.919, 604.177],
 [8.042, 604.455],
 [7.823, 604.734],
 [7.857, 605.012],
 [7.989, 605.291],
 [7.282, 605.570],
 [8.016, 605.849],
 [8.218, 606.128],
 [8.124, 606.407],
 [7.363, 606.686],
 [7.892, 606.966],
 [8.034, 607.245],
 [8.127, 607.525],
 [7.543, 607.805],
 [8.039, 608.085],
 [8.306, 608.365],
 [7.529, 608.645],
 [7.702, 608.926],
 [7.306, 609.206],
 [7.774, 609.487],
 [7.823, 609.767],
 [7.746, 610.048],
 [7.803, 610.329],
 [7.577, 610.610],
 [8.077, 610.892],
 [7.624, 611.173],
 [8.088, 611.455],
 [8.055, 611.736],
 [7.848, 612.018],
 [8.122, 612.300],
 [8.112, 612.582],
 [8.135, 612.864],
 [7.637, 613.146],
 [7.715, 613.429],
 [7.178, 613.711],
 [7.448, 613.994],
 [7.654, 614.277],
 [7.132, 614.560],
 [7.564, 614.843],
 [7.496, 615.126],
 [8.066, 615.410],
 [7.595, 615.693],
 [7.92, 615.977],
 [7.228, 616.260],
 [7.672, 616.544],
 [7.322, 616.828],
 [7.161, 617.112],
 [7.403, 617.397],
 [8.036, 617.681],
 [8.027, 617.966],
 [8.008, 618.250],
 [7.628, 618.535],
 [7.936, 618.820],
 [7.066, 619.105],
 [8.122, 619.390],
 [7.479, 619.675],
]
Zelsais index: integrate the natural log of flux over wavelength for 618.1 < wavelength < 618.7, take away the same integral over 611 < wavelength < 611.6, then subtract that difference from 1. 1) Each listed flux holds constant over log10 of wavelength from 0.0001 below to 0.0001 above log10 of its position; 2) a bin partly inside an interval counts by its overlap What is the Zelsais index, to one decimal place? 1.0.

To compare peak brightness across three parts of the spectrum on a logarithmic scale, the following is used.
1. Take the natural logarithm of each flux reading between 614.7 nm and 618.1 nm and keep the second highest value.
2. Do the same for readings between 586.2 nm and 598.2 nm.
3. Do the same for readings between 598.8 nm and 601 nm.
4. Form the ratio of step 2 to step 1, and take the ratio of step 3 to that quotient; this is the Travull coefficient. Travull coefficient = 2.03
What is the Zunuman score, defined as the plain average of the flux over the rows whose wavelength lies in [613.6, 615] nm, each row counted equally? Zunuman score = 7.40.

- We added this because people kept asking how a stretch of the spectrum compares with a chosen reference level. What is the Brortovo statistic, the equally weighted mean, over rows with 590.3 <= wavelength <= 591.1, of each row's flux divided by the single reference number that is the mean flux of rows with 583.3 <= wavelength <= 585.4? 0.958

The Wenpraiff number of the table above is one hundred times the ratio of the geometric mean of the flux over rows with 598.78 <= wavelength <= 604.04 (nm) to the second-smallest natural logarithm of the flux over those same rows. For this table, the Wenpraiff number 392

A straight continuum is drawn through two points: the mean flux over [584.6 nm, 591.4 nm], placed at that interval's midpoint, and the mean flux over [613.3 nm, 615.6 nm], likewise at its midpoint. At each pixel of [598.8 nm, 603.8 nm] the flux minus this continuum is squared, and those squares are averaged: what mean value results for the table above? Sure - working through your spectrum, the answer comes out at 0.144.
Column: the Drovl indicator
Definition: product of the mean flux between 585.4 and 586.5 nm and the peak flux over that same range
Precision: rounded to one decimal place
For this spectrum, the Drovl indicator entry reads 68.7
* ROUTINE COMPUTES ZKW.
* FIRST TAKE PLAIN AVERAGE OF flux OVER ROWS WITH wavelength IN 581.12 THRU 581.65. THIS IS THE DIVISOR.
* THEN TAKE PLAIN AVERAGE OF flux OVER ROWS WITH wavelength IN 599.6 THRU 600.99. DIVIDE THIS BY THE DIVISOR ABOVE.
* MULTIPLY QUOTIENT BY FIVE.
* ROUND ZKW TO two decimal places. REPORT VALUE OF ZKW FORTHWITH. 4.64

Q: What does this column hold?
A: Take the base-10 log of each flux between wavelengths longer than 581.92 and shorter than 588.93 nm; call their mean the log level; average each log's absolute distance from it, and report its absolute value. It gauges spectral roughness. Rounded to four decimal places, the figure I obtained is 0.0187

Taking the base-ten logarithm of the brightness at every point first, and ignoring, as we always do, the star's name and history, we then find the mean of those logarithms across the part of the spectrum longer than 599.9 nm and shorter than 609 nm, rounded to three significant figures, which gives 0.895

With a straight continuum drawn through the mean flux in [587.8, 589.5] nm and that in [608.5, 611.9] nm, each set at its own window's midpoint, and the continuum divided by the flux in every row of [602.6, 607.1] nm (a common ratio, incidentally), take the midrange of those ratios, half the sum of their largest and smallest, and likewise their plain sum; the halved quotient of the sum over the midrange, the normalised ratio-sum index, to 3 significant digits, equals 7.87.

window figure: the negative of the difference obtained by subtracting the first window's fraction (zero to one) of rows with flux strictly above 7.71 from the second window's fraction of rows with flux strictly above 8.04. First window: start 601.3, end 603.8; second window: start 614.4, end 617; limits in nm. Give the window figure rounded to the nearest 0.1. 0.6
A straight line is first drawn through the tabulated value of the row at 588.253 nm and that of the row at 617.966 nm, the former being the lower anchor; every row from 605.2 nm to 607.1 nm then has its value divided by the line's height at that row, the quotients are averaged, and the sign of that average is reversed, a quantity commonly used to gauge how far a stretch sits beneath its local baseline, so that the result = -0.94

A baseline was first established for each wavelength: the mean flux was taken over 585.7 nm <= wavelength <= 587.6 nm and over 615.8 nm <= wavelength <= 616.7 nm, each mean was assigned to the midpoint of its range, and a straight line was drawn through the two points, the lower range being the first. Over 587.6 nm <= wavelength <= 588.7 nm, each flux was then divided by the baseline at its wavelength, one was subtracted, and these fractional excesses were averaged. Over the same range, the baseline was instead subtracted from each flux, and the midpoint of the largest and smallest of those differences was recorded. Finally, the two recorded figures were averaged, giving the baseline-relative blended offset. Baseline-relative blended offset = 0.22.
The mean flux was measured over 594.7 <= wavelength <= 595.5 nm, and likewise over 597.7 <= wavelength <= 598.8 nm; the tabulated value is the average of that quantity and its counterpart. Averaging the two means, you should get 8.21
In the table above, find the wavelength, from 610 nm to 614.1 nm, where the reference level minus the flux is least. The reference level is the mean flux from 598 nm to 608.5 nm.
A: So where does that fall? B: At 612.864 nm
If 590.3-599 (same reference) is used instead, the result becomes 595.065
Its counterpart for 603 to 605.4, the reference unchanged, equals 603.343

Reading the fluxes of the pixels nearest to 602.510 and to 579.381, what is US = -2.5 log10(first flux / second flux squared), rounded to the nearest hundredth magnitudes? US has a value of 2.47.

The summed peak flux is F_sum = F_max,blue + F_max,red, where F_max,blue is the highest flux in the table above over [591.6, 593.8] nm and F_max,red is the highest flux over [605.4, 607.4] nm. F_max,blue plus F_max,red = 16.8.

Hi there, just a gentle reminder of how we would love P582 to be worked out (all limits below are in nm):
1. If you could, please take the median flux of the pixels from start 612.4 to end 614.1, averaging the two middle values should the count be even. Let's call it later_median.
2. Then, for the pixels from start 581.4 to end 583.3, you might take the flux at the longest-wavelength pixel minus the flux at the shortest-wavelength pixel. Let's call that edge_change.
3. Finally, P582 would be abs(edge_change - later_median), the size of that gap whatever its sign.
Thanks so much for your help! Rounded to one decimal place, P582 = 8.2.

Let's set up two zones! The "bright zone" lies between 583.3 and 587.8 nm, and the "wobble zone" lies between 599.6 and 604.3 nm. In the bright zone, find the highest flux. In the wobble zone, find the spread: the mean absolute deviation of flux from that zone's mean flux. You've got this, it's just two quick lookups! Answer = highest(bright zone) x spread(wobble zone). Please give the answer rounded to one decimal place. 2.7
